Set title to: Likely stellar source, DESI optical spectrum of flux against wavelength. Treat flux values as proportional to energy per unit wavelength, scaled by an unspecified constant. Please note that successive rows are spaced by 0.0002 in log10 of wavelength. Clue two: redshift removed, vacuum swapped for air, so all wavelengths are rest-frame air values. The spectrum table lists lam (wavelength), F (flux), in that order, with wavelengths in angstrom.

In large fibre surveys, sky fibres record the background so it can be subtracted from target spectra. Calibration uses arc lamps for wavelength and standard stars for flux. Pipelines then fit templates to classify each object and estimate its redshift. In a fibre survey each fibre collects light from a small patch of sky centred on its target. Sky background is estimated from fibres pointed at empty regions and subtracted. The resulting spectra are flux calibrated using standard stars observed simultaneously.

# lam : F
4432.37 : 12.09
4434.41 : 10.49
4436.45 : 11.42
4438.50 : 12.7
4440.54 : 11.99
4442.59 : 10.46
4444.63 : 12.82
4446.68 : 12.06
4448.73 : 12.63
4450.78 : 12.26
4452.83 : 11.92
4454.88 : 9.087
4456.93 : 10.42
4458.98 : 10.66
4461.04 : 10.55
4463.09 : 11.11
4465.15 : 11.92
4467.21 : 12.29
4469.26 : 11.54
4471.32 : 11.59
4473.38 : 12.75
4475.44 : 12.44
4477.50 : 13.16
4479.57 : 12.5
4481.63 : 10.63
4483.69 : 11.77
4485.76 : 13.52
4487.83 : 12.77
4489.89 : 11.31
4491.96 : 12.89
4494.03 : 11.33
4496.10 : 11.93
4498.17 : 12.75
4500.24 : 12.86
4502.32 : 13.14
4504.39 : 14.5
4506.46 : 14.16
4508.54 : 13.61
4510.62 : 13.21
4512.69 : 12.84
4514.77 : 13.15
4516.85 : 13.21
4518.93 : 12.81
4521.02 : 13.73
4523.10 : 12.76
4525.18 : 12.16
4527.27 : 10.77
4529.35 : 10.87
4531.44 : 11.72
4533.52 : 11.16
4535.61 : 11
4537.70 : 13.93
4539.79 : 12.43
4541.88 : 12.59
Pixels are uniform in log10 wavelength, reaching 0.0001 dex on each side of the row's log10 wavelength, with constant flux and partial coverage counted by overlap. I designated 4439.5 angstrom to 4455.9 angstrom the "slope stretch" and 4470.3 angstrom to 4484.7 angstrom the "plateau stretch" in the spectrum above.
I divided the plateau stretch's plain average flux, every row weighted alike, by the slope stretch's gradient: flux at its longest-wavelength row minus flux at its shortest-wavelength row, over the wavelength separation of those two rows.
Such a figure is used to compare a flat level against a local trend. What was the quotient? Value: -60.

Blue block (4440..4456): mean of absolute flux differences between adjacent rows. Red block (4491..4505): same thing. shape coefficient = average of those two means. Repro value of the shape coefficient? 1.0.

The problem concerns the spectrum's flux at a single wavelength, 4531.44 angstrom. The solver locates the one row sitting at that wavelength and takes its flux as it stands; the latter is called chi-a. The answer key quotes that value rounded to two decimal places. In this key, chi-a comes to 11.72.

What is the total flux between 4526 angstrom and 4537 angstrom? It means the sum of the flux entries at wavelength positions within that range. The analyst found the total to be 56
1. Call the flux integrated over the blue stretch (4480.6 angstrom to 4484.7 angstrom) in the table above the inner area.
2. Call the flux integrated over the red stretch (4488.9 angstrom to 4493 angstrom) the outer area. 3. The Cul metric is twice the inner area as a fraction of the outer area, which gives 1.85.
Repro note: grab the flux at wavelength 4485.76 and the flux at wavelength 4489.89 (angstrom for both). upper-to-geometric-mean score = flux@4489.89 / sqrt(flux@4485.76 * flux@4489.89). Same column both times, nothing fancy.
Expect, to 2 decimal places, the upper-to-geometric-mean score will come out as 0.91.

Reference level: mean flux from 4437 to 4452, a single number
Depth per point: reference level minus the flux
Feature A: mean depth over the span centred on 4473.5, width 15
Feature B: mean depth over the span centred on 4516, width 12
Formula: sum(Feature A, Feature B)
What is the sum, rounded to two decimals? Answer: -1.22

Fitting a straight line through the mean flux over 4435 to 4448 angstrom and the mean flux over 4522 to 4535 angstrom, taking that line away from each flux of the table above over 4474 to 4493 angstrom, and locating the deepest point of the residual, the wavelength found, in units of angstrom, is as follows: 4481.63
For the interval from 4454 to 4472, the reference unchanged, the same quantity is 4454.88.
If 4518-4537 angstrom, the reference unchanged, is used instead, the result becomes 4527.27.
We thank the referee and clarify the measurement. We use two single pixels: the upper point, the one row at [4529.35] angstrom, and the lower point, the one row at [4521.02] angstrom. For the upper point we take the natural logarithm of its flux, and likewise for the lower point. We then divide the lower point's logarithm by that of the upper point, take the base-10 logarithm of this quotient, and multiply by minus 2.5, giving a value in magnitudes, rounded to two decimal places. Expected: -0.10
